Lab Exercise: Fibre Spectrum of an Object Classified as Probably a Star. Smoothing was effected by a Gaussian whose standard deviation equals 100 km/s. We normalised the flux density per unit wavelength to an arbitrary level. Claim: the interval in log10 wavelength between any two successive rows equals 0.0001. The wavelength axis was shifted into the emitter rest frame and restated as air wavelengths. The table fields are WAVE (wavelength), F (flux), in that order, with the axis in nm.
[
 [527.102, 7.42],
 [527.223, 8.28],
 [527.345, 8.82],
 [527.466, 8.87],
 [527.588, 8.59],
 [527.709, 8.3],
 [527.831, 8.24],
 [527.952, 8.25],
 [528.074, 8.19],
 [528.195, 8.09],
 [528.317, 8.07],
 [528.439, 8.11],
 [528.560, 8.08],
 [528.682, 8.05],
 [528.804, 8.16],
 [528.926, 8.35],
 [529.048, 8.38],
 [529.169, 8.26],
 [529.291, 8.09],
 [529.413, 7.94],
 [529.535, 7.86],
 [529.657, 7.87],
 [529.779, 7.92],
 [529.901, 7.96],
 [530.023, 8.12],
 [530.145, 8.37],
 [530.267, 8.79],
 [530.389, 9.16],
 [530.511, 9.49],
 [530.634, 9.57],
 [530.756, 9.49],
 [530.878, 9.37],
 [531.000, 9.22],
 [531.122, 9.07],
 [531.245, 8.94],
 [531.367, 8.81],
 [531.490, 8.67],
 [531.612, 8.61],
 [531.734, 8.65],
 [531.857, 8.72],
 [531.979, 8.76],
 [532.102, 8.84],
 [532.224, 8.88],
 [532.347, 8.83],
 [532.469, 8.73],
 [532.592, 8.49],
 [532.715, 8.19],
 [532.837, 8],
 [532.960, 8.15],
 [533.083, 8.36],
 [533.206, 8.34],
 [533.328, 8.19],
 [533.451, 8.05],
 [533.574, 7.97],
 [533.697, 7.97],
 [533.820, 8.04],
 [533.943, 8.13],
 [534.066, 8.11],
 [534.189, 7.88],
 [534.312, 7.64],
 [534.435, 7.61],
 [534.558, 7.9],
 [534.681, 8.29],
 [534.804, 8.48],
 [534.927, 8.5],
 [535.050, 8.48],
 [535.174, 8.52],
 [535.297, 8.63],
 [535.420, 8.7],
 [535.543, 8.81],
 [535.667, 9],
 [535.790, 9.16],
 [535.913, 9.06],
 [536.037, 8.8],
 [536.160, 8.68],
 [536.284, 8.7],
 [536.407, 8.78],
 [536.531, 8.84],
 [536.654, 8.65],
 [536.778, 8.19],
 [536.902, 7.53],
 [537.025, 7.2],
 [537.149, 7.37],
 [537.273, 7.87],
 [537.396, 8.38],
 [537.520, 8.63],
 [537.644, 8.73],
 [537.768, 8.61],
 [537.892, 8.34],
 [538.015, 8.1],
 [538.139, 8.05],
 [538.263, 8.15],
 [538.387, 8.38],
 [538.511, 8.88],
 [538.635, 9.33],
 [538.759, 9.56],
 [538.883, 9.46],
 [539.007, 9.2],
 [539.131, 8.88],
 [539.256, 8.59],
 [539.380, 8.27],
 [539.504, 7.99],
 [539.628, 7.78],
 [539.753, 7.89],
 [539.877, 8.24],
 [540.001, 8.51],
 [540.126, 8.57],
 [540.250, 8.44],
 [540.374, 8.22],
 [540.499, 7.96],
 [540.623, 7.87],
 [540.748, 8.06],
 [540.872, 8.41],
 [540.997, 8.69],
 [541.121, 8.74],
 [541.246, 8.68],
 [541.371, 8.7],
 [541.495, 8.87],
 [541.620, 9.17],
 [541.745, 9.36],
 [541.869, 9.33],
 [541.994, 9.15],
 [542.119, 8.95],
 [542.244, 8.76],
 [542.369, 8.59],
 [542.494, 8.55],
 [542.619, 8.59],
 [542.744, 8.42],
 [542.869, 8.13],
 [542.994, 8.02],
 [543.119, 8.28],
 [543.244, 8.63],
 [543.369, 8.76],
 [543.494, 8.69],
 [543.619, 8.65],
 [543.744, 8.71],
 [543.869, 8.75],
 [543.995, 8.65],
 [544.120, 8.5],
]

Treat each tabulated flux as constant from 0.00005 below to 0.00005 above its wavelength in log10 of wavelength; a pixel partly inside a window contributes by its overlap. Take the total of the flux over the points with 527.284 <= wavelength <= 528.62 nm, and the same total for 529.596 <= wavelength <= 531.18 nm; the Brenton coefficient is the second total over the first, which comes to 1.2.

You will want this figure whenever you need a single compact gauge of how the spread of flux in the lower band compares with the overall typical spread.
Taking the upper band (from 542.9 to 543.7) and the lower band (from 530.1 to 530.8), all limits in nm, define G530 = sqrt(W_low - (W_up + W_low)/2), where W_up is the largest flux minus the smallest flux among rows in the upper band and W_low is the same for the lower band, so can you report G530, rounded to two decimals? 0.48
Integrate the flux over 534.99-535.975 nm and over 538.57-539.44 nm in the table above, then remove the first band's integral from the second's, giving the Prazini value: -1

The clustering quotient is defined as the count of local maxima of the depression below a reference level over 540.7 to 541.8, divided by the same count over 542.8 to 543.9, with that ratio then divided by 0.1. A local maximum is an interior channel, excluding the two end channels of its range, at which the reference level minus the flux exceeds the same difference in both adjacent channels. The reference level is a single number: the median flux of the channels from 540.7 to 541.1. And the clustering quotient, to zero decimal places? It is 5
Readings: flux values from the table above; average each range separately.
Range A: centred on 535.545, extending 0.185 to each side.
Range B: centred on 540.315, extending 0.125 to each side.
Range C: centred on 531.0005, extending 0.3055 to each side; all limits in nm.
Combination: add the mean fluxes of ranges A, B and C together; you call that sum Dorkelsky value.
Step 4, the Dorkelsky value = 26.38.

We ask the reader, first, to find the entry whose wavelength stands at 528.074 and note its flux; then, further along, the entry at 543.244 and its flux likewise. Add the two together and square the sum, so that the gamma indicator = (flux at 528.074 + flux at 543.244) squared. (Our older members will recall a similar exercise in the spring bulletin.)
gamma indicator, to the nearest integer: 283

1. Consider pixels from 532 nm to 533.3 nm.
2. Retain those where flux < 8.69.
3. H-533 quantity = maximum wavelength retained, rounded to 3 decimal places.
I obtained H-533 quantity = 533.206 nm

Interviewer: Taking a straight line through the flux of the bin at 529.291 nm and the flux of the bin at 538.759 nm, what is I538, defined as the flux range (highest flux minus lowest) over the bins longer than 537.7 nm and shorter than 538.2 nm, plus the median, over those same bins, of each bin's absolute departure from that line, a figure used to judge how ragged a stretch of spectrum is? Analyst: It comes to 1.8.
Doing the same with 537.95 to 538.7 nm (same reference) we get 2.5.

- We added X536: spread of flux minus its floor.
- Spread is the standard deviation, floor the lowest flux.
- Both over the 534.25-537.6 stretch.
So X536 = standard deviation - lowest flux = -6.7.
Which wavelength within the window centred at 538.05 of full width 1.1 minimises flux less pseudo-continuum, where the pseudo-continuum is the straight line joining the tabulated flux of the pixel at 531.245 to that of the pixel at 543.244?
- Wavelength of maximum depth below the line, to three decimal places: 538.139 nm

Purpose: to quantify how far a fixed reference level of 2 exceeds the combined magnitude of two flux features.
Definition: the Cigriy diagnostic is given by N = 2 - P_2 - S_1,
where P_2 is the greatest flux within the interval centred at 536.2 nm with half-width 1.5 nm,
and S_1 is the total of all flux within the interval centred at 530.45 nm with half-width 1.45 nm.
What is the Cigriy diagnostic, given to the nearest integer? -214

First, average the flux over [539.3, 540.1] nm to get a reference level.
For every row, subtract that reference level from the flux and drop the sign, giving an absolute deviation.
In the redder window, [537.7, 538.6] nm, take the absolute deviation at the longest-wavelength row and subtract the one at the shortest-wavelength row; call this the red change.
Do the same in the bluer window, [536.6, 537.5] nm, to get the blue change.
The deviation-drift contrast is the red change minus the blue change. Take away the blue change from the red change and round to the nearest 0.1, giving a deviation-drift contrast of 0.5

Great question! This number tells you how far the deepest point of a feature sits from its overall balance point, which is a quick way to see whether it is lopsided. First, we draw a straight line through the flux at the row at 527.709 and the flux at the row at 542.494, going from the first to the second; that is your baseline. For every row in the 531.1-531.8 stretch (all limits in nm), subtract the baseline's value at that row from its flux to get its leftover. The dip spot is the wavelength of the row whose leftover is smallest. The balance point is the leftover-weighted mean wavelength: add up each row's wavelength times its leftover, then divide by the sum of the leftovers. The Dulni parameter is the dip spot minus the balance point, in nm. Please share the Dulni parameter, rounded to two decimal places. 0.26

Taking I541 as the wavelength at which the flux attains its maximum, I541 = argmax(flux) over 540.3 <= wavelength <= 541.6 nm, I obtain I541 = 541.495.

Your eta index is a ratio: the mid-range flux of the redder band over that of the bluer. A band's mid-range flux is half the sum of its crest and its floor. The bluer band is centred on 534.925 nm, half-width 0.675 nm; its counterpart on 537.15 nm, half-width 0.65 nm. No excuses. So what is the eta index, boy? 0.98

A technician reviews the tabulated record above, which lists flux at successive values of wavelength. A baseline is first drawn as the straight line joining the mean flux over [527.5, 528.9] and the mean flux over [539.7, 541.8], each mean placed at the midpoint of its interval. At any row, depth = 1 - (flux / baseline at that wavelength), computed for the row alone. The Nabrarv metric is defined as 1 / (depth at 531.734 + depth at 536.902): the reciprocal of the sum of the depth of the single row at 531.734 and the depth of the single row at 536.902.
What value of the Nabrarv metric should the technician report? 17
